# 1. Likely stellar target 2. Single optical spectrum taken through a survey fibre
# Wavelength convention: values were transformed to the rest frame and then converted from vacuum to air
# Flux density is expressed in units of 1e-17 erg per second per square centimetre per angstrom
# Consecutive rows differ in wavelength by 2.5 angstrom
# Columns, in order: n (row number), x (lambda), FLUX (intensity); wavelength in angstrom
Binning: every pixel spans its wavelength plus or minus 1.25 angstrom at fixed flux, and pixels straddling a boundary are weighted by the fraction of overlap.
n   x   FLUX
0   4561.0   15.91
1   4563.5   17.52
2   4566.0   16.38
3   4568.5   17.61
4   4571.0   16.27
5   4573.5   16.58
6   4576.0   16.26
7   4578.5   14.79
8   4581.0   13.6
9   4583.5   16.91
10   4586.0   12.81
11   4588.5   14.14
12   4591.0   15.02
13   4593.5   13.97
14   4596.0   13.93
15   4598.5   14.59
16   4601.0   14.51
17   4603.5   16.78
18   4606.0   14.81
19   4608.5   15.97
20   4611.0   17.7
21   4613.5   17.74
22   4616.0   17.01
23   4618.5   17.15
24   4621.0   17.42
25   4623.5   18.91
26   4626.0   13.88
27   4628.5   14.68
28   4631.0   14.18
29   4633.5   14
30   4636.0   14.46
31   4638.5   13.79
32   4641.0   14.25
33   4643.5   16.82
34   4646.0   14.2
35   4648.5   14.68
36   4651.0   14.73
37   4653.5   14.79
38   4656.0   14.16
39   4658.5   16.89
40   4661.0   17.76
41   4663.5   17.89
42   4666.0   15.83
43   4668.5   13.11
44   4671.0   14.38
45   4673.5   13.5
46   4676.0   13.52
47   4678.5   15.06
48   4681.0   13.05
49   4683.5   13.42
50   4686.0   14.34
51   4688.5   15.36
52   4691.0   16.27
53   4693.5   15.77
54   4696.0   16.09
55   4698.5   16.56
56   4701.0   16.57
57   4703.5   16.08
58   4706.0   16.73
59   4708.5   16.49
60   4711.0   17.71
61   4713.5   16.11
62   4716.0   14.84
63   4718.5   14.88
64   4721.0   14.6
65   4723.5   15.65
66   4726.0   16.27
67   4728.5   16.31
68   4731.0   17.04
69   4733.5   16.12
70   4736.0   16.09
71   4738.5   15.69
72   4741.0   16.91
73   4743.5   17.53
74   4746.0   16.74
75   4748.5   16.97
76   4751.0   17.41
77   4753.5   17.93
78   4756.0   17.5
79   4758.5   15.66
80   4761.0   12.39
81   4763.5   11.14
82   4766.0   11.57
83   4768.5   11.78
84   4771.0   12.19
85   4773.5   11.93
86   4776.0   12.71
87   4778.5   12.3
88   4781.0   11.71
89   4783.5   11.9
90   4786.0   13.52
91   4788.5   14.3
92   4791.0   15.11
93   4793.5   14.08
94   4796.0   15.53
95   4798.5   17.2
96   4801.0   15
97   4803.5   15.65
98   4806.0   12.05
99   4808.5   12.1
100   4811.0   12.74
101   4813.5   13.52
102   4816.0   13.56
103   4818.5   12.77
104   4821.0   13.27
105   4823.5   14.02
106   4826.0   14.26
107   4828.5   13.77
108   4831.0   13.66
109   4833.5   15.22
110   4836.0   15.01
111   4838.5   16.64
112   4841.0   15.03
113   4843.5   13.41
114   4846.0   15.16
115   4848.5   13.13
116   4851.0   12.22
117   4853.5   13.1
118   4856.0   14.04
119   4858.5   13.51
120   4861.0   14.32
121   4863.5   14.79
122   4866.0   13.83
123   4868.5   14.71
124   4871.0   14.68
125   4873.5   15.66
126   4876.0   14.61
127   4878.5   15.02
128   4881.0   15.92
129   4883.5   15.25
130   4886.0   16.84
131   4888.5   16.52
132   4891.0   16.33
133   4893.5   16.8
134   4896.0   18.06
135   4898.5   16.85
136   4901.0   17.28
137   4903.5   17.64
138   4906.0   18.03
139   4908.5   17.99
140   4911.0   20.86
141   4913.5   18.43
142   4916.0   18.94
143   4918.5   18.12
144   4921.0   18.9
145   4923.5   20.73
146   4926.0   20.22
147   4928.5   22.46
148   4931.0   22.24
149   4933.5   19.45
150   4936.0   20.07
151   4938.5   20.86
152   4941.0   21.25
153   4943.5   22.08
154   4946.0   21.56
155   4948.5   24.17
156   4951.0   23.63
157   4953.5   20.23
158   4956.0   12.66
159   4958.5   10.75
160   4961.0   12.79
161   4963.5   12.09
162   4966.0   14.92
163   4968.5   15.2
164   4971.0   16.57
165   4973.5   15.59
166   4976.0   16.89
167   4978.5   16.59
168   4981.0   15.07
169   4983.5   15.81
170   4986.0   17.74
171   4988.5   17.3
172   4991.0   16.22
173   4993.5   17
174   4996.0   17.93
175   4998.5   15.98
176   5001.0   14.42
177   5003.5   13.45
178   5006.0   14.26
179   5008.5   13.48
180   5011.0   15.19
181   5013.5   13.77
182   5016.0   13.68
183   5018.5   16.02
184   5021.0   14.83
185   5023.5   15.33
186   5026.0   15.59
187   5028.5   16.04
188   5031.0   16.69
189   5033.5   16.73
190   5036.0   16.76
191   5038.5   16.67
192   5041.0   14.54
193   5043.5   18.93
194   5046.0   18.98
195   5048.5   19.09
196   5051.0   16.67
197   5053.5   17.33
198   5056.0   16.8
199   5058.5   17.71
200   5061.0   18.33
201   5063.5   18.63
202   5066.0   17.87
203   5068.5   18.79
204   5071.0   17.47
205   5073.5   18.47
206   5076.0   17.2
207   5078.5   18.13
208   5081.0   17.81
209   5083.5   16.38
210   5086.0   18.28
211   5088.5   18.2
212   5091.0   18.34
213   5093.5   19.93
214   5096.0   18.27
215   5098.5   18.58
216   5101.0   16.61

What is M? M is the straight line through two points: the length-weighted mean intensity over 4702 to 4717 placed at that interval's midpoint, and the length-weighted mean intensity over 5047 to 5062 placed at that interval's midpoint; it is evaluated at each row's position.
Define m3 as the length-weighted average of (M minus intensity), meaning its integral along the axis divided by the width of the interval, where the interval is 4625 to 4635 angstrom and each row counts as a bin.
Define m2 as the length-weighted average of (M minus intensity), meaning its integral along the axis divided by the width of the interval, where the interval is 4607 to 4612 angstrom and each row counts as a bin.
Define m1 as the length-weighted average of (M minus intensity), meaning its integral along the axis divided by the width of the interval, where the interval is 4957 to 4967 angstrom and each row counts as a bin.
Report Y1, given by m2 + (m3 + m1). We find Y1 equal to 6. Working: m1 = 4.7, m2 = -0.7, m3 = 1.9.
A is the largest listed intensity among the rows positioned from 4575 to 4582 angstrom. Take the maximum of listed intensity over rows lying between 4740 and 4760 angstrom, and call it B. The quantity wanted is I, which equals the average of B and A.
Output 17.1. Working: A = 16.26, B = 17.93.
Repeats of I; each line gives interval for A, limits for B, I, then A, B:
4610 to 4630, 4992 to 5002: 18.4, 18.91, 17.93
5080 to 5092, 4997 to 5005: 17.2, 18.34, 15.98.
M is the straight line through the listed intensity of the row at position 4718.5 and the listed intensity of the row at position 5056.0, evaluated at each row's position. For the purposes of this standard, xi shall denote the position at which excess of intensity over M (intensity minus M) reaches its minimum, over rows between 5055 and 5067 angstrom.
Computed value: 5056.0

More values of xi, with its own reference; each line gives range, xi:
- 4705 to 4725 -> 4721.0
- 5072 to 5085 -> 5083.5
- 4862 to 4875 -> 4866.0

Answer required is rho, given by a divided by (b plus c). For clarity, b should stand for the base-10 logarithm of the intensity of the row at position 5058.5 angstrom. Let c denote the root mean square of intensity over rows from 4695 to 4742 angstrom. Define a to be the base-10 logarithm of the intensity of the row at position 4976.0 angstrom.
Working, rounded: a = 1.23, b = 1.25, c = 16.2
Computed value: 0.071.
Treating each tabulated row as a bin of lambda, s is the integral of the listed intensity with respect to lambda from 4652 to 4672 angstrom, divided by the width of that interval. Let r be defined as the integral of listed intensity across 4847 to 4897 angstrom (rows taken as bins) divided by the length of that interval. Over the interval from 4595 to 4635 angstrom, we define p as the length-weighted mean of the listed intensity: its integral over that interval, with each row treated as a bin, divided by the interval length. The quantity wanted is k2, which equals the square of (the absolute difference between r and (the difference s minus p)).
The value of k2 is 230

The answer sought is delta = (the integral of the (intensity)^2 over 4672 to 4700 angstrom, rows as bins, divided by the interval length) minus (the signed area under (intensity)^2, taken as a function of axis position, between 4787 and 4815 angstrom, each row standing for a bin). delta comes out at -5557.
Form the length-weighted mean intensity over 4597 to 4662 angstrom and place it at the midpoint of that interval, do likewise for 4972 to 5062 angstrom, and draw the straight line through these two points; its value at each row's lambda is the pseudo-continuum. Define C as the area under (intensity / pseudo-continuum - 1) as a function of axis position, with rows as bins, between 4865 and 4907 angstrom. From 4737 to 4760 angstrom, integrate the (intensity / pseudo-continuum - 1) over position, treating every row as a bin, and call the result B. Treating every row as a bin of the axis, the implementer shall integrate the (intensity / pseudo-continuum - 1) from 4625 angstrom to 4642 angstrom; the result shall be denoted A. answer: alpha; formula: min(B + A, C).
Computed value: 0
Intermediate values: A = -1.5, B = 2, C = 0.3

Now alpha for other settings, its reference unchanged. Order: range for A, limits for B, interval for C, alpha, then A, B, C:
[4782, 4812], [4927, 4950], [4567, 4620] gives 0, -3.3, 8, 0.3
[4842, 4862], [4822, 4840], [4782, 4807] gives -4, -2.9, -1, -2.2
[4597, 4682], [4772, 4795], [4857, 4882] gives -5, -1.4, -4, -2.0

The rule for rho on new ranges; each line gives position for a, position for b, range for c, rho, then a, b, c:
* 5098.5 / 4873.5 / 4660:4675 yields 0.076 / 1.27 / 1.19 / 15.5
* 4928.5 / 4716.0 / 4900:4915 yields 0.069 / 1.35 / 1.17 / 18.4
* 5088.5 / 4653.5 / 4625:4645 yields 0.080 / 1.26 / 1.17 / 14.5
